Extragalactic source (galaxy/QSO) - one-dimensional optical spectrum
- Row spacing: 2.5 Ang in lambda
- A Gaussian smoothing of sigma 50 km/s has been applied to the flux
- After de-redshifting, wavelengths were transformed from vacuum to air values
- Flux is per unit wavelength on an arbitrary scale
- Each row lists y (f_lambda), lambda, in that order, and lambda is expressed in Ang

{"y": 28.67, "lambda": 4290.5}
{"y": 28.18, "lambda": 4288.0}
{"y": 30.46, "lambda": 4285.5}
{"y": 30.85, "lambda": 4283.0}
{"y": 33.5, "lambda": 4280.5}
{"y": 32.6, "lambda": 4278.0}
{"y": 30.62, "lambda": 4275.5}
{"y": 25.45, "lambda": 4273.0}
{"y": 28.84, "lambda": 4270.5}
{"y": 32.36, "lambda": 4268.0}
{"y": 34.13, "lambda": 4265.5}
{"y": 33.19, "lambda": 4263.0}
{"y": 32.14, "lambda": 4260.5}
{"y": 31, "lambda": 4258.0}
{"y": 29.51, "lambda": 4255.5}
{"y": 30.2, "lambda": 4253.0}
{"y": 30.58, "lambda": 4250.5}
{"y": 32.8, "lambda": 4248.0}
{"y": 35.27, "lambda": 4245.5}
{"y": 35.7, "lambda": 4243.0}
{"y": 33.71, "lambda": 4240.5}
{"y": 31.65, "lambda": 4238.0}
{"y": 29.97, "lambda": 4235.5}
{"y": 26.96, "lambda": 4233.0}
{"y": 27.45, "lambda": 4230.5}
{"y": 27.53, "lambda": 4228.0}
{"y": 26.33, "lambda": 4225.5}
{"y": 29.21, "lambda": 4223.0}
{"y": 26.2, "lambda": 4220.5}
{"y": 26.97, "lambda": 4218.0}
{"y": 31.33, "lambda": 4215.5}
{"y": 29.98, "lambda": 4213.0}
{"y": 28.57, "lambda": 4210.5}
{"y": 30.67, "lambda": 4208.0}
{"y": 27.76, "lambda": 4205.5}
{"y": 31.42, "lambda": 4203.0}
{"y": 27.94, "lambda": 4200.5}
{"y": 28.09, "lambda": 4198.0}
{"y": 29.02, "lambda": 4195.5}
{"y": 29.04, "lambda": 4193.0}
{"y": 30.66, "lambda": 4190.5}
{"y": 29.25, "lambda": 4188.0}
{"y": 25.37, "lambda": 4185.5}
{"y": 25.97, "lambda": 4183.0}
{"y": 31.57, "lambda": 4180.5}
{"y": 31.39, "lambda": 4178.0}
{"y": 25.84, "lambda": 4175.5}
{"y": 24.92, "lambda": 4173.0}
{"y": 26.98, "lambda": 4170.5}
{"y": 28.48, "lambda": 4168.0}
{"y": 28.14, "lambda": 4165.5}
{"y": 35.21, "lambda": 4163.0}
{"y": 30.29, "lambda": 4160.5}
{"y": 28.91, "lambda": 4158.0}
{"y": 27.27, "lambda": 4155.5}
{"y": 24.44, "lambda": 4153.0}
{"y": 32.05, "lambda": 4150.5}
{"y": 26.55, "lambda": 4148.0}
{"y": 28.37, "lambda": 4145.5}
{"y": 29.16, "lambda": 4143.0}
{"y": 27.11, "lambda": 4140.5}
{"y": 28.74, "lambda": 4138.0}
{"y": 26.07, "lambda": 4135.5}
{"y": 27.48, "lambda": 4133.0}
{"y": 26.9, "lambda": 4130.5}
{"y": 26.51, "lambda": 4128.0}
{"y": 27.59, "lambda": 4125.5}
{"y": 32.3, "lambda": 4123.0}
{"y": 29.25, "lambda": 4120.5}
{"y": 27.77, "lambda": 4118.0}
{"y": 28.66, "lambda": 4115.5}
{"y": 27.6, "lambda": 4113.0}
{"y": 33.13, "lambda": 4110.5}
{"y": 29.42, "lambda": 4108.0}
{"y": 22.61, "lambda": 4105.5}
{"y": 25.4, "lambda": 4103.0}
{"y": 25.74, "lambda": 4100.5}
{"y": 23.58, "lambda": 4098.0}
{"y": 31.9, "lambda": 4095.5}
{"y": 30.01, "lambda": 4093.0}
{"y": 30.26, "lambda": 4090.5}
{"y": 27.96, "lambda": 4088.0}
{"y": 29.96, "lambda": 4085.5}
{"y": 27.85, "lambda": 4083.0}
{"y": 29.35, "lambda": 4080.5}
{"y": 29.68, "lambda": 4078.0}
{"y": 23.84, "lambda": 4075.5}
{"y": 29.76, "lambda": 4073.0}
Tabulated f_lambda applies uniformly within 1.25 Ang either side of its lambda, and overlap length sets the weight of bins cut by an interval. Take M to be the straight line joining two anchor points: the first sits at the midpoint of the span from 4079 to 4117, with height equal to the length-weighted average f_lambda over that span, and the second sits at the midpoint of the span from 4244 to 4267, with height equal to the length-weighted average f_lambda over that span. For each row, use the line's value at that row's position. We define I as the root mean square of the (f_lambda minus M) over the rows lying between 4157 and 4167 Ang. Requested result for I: 2.9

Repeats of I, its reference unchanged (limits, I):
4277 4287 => 1.6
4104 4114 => 3.8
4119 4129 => 2.2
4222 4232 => 3.9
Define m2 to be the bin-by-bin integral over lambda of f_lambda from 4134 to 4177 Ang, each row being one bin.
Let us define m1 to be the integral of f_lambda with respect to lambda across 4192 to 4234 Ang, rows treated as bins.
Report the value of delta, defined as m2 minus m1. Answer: 14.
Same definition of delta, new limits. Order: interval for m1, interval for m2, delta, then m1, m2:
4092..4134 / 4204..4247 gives 104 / 1175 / 1279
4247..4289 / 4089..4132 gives -90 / 1301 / 1210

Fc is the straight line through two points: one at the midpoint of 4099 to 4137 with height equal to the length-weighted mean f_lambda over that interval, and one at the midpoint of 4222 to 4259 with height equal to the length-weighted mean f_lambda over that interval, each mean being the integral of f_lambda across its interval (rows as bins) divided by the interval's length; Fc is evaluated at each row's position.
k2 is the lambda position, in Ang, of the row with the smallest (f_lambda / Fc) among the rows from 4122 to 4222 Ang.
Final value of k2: 4153.0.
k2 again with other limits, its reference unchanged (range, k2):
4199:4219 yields 4218.0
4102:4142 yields 4105.5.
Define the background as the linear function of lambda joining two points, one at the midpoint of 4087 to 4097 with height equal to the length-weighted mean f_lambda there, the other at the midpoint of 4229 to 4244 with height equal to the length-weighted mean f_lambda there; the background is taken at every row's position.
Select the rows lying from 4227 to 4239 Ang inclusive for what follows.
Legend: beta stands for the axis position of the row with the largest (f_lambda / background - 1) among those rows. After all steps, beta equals 4238.0 Ang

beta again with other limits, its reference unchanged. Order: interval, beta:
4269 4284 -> 4280.5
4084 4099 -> 4095.5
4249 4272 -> 4265.5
